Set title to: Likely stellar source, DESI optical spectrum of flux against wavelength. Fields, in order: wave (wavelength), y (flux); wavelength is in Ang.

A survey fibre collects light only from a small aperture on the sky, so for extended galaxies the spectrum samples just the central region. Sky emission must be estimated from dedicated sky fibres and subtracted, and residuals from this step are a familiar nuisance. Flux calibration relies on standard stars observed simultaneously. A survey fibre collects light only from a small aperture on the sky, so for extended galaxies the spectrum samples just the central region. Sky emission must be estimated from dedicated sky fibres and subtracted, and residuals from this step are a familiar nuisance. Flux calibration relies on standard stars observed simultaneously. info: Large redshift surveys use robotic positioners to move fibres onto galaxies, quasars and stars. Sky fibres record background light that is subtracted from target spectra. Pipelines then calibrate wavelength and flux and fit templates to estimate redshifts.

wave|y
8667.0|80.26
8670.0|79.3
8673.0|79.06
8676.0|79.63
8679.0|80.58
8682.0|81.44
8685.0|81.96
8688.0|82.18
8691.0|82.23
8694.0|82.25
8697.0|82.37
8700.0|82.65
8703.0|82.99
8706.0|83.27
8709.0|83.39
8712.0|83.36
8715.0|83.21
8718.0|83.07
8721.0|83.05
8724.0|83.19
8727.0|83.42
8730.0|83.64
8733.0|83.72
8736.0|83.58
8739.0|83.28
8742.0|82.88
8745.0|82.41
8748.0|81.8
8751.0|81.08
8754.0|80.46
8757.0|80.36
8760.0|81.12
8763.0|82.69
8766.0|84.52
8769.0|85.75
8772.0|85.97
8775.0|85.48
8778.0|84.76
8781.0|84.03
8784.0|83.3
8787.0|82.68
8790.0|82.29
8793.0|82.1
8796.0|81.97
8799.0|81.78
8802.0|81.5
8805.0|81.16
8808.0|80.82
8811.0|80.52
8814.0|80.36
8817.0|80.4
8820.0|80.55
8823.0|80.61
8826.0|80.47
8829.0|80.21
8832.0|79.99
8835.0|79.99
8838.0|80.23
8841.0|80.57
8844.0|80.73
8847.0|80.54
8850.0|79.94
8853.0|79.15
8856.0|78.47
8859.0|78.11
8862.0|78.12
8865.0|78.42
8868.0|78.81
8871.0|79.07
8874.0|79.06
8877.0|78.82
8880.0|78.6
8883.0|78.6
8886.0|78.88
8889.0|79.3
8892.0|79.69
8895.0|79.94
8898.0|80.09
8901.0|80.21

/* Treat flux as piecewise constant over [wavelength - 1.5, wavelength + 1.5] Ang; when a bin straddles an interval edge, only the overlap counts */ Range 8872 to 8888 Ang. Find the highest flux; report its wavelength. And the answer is 8874.0 Ang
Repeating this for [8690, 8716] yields 8709.0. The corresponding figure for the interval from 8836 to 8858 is 8844.0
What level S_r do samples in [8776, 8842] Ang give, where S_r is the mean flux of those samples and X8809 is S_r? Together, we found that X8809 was 81.4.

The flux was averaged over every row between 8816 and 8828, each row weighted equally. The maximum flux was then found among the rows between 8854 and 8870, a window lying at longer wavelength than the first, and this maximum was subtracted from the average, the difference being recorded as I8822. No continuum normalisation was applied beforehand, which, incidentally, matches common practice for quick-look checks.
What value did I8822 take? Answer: 1.7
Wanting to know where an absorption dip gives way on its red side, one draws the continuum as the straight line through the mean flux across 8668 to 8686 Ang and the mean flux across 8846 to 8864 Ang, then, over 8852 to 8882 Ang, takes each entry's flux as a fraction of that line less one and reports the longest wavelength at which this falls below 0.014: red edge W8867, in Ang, 8880.0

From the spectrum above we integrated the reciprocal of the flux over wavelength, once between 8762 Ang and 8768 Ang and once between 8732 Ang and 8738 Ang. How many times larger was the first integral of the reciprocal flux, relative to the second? 1.00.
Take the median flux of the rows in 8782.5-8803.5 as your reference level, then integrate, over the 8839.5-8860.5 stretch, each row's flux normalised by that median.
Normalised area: 20 Ang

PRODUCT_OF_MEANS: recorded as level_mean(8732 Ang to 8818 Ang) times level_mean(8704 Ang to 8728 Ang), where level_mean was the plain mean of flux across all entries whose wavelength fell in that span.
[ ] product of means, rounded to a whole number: 6868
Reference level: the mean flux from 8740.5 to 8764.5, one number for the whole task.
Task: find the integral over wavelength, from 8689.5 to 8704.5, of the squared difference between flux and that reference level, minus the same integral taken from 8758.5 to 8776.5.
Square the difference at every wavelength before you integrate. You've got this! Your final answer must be -171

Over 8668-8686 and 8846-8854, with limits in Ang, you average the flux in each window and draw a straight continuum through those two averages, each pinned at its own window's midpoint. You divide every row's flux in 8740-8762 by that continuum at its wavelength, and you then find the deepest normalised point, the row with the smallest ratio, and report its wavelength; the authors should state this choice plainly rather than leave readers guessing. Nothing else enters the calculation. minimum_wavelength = 8757.0 Ang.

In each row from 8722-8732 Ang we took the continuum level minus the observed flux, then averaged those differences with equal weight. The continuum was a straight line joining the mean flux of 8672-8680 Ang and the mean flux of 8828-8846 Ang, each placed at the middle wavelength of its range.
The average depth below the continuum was -3.5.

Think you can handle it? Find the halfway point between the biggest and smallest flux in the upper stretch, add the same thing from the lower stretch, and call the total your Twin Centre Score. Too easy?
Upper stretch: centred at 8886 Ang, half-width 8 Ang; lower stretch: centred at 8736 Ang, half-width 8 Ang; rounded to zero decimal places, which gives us 162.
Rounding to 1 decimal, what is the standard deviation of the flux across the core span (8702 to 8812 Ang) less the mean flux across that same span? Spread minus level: -81.4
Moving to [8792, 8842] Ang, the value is -80.1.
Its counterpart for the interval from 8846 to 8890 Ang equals -78.3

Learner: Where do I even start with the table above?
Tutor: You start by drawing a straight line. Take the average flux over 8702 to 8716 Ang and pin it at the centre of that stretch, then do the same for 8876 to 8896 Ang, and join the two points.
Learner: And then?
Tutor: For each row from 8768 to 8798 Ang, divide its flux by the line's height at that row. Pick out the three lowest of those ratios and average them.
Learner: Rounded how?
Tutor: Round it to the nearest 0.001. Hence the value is 1.010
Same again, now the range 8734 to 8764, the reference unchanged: 0.981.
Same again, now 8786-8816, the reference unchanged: 0.996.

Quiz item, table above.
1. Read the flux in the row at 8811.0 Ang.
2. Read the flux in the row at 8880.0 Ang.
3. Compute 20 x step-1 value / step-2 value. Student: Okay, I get 20.5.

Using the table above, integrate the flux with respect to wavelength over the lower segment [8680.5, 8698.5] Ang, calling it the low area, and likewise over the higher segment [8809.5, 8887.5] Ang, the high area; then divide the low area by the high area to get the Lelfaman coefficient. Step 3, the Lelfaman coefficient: 0.24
